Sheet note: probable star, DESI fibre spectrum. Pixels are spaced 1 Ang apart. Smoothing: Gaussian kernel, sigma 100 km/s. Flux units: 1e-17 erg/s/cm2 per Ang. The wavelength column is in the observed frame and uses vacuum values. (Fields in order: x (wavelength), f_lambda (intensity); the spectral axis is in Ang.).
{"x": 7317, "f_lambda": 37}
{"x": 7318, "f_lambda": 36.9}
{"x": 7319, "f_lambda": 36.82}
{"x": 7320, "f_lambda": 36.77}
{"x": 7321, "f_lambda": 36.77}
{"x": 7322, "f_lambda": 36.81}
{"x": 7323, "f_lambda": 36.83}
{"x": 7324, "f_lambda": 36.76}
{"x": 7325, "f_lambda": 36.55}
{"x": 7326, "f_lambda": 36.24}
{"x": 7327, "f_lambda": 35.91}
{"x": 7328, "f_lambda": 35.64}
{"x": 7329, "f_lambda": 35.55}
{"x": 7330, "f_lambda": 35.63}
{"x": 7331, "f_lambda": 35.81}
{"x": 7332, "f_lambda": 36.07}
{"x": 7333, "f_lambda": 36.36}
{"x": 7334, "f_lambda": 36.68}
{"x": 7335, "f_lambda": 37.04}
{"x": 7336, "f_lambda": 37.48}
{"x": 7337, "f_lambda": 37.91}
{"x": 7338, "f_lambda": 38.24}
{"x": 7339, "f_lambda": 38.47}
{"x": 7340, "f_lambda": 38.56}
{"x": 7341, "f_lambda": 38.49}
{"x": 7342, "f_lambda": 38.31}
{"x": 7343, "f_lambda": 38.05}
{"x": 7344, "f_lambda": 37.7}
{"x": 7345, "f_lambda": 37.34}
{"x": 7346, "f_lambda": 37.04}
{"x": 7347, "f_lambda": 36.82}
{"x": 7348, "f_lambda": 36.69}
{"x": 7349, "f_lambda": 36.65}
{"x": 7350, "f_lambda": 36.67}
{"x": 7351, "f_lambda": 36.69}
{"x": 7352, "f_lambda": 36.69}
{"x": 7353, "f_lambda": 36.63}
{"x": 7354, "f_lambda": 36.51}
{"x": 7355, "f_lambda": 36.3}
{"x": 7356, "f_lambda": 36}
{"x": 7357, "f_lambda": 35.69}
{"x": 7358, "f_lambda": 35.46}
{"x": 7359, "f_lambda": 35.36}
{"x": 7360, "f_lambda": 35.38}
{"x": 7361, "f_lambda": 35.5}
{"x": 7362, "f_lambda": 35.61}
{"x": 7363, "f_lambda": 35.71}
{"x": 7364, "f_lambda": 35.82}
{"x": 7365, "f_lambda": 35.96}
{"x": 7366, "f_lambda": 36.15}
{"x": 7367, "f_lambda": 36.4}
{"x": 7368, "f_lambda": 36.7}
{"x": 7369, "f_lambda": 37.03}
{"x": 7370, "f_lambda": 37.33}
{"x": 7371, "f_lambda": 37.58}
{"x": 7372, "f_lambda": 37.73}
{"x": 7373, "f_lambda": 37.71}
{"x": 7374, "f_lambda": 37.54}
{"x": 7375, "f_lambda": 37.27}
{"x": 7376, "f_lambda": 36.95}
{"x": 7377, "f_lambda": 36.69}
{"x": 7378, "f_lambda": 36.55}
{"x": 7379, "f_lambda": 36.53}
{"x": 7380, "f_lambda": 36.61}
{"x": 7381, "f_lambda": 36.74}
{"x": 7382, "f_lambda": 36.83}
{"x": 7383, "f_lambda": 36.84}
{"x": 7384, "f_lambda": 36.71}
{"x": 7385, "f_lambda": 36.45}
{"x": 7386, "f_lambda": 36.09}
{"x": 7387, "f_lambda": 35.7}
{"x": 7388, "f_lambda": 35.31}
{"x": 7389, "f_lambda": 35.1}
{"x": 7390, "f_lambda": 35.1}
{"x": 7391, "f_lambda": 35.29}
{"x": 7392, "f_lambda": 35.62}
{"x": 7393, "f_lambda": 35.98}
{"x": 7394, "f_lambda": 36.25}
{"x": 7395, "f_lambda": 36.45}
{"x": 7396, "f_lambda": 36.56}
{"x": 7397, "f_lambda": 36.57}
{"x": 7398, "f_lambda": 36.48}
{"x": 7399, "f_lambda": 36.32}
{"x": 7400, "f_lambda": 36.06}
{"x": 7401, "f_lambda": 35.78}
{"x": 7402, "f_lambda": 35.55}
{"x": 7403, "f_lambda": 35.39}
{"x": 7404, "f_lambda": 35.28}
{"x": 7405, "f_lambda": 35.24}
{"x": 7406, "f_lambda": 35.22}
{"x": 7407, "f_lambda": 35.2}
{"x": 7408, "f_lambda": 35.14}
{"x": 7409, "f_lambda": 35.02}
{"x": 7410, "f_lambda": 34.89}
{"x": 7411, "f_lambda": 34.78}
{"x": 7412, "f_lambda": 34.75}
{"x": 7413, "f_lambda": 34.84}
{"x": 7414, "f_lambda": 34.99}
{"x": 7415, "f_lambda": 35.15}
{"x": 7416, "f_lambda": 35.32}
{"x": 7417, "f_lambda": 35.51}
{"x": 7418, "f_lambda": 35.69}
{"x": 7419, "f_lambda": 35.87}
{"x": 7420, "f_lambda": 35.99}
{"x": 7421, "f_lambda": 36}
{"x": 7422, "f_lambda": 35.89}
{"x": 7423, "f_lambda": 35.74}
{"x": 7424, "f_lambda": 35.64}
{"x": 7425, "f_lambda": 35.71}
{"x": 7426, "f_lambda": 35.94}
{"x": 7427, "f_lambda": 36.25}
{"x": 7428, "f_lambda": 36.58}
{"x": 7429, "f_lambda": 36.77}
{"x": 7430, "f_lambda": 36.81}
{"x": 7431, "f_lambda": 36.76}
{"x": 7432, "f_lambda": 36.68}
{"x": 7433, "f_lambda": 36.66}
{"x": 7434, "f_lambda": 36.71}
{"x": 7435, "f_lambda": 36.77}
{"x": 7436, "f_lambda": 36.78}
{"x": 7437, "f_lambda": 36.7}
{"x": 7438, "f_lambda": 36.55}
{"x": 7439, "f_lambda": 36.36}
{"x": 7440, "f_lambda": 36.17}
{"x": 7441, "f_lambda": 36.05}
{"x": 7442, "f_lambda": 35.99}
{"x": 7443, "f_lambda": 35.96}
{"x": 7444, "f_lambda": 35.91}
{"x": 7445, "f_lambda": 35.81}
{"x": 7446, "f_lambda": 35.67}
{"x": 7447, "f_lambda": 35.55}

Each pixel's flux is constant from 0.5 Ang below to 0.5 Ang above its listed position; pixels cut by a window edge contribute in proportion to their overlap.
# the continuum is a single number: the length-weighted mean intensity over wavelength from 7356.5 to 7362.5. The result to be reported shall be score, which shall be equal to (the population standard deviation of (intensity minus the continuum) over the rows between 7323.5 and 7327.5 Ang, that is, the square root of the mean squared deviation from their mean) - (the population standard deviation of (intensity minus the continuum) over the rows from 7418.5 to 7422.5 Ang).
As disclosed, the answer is 0.26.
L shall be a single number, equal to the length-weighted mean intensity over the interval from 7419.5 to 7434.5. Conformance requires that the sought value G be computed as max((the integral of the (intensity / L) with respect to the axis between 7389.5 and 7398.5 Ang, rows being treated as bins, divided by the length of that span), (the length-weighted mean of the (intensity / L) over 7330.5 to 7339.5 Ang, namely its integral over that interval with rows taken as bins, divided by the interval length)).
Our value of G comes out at 1.02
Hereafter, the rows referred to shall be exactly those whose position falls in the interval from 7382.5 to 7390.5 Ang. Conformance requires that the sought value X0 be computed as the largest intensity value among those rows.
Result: 36.84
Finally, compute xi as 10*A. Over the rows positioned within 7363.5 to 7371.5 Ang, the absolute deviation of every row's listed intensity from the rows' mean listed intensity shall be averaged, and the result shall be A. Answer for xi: 5.4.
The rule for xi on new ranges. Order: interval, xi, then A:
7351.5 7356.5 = 2.2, 0.22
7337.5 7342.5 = 1.1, 0.11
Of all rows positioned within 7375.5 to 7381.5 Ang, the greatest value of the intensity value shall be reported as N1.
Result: 36.95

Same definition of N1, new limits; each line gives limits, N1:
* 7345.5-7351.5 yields 37.04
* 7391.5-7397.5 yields 36.57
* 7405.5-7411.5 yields 35.22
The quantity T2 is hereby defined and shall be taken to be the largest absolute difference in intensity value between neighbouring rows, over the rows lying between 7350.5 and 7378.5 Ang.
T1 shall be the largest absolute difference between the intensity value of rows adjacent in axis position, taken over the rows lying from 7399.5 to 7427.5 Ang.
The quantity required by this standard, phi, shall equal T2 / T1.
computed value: 1.06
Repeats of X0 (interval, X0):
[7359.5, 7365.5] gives 35.96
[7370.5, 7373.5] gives 37.73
